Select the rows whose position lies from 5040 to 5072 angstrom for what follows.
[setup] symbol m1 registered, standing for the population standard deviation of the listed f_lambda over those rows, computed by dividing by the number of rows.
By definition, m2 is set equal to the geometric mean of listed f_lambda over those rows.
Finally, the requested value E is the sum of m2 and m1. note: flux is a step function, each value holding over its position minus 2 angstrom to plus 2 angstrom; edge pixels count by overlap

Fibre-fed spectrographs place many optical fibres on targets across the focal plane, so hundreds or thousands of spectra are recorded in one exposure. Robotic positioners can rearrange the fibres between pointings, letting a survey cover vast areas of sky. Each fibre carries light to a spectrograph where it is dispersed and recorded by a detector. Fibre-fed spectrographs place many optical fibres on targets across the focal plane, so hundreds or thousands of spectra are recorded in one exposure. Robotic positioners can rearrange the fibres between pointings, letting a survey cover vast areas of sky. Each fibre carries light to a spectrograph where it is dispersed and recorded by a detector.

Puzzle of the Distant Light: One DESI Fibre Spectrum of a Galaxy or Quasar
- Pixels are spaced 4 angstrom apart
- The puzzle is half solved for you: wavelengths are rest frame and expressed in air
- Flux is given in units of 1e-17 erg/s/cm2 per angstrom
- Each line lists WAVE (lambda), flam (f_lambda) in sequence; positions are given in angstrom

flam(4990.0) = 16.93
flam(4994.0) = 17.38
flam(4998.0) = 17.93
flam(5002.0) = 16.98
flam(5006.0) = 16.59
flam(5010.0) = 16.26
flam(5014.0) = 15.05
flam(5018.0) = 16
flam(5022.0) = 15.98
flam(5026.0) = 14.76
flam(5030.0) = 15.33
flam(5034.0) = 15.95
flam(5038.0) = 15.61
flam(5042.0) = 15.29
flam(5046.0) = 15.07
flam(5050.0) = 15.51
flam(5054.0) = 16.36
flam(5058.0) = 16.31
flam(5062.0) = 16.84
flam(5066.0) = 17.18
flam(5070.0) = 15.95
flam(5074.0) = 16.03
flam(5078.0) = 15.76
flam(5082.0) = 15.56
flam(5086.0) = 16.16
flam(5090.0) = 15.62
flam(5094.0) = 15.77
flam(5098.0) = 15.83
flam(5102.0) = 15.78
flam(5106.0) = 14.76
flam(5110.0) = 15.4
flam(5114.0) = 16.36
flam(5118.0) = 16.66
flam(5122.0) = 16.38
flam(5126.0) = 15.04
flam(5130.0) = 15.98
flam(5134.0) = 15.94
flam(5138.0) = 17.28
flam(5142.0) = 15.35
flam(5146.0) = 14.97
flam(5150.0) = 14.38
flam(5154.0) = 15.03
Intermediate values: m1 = 0.70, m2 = 16.0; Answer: 16.7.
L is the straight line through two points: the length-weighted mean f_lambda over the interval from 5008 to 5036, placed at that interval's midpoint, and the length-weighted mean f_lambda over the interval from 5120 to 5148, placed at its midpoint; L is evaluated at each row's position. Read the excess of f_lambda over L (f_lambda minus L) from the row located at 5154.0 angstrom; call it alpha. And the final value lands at -0.9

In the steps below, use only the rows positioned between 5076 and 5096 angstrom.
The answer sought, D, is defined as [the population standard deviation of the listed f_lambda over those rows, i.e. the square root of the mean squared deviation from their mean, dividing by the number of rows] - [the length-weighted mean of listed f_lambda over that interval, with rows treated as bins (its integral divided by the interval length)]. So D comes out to -15.6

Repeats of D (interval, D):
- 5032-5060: -15.3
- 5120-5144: -15.3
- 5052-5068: -16.3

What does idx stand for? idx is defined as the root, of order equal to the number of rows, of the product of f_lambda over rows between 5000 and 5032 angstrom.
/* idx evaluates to 15.9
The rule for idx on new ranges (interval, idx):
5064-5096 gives 16.0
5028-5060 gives 15.7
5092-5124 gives 15.9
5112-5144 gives 16.1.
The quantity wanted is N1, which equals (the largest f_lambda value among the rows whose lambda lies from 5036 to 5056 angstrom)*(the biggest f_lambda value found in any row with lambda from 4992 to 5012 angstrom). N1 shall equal 293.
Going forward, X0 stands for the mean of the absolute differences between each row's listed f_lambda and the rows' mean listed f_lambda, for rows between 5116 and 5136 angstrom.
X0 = 0.42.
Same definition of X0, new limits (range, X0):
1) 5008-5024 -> 0.39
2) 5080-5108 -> 0.28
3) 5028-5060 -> 0.40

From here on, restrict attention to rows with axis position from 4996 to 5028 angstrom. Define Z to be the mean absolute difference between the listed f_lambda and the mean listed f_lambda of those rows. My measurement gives 0.75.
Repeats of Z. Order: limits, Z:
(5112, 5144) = 0.55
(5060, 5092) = 0.44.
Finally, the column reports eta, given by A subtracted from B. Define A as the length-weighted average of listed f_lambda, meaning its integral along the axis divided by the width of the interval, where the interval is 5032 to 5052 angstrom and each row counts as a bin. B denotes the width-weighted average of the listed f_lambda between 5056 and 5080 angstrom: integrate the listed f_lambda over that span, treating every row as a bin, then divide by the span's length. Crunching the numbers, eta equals 0.86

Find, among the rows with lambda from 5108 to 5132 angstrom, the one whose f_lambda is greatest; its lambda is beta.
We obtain 5118.0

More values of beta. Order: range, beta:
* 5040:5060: 5054.0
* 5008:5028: 5010.0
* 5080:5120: 5118.0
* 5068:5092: 5086.0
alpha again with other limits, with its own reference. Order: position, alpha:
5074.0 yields 0.3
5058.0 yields 0.6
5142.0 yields -0.5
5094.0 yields 0.0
